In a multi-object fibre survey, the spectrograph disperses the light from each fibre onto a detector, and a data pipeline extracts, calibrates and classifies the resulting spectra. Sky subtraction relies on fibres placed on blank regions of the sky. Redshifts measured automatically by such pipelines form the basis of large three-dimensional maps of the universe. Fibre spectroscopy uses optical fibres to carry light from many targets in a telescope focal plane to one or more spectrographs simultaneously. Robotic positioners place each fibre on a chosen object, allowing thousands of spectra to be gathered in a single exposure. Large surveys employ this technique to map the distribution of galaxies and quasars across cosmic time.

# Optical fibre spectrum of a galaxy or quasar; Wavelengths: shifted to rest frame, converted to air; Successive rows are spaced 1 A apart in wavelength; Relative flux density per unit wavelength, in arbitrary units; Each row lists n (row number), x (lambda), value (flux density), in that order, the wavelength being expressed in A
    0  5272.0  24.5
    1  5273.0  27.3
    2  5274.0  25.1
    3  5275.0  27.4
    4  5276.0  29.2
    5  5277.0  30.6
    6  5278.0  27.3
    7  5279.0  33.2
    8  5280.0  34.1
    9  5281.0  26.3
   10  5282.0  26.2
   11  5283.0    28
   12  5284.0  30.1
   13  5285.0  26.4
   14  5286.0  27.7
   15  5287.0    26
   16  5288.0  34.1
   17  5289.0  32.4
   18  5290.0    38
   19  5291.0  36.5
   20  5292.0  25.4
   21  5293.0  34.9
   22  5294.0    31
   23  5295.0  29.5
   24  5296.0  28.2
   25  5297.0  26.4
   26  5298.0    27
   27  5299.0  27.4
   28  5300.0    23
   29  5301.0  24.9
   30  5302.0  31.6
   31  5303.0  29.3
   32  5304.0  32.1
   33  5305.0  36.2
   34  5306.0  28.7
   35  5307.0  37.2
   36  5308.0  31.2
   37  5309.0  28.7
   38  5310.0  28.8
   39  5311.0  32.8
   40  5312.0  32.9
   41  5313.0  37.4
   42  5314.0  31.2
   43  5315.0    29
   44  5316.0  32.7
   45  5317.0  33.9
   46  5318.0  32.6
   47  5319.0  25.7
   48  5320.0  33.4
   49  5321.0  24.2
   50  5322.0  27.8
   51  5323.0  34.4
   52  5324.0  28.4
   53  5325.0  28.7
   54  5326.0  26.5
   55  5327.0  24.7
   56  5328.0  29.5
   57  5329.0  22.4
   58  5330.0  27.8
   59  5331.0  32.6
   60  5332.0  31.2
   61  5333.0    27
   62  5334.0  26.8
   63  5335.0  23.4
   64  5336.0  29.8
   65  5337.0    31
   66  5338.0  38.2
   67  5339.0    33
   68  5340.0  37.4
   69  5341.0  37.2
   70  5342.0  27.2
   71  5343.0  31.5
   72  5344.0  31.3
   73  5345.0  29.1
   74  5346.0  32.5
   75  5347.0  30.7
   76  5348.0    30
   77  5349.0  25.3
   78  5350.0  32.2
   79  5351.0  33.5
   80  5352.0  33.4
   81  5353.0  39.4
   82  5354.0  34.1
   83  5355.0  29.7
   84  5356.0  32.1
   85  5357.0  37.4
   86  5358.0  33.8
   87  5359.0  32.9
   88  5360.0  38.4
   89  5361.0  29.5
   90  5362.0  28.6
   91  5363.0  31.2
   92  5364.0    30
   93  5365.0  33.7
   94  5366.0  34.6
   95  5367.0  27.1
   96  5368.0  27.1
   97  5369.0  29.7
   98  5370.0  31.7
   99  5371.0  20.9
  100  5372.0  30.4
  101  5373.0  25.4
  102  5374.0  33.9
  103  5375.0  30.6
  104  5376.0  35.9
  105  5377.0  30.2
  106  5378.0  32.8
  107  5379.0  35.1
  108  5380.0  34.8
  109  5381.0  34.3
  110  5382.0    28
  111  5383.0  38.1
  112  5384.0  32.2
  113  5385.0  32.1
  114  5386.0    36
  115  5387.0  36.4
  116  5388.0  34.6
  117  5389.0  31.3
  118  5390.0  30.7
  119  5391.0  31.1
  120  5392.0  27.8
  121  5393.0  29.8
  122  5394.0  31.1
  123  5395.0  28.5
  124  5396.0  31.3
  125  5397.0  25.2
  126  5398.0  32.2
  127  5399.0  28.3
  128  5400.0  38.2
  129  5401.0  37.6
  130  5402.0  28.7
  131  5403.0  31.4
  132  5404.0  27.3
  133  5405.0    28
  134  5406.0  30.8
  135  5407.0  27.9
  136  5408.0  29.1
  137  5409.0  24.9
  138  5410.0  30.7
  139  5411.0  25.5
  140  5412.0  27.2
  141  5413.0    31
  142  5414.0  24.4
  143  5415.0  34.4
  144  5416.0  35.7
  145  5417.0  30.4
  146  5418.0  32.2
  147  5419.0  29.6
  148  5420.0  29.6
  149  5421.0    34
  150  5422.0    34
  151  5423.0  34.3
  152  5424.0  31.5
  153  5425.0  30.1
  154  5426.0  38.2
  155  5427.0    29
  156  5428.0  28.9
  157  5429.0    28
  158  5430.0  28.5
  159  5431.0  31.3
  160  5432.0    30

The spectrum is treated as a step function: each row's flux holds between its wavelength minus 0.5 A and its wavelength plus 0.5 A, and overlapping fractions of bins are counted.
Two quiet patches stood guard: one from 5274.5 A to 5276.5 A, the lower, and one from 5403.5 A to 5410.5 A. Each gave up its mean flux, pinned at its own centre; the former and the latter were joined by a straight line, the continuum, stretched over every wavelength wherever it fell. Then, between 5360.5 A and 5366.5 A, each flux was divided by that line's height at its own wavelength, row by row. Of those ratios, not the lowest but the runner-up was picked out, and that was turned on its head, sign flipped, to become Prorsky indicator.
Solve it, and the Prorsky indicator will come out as -1.04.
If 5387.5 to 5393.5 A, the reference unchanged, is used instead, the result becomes -1.05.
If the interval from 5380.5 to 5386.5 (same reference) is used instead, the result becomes -1.13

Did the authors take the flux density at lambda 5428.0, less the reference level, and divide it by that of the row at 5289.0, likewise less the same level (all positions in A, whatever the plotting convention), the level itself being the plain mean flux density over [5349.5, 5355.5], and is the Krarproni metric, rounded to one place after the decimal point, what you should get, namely 3.7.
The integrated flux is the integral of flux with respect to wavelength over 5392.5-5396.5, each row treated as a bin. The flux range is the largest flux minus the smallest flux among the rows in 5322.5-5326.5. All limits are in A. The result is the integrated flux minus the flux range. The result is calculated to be 113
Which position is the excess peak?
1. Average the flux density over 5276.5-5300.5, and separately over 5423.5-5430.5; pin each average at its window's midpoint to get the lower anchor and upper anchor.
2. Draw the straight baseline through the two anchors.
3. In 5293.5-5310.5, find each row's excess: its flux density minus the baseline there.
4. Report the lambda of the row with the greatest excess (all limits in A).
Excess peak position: 5307.0 A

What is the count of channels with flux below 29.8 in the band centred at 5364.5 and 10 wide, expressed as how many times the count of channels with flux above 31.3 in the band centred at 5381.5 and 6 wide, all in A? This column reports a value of 1.00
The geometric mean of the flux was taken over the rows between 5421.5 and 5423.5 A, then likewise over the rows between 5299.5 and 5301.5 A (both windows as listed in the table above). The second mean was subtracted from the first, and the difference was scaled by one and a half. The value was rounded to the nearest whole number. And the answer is 15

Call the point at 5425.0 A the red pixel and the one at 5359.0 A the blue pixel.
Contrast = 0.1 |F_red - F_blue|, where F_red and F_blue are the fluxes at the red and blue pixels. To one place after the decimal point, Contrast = 0.3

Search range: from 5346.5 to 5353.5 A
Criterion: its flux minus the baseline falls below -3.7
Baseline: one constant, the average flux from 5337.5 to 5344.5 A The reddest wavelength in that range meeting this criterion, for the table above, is 5349.0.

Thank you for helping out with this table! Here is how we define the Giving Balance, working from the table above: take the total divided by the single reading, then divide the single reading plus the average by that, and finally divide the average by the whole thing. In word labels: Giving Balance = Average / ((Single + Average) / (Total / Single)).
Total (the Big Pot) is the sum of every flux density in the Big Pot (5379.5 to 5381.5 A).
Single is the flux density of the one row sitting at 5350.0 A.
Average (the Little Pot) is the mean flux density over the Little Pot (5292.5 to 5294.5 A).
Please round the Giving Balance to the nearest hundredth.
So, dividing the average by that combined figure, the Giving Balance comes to 1.09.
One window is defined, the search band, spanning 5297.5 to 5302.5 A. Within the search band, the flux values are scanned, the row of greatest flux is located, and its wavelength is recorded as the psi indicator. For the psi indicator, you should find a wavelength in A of 5302.0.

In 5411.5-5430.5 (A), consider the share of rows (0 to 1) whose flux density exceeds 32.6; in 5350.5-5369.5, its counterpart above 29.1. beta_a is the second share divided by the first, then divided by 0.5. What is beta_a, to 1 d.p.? 5.3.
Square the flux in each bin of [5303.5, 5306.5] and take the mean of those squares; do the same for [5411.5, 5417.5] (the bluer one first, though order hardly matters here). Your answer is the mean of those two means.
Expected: 1001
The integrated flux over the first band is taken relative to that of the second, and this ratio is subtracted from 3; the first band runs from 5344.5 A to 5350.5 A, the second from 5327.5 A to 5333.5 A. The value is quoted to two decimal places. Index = 1.95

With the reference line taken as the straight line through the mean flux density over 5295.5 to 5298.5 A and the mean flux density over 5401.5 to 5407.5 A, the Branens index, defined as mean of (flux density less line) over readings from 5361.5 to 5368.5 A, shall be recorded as 2.0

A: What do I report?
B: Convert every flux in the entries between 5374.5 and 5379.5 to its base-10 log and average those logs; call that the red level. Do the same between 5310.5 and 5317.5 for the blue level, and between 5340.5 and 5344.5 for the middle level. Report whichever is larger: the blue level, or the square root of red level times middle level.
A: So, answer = 1.52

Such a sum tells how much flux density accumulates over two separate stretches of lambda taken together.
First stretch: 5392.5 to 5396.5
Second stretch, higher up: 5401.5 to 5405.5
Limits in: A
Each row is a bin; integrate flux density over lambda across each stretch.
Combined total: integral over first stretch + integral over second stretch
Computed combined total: 236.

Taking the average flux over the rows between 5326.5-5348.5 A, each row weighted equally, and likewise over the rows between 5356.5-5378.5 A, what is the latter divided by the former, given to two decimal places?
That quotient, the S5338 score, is 1.03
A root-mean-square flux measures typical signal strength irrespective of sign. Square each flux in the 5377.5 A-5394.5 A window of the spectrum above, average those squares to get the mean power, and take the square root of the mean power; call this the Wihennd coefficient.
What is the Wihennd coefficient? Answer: 32.8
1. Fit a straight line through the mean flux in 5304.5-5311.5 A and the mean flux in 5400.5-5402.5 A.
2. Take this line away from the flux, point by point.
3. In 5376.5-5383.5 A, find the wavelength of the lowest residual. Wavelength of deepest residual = 5382.0 A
